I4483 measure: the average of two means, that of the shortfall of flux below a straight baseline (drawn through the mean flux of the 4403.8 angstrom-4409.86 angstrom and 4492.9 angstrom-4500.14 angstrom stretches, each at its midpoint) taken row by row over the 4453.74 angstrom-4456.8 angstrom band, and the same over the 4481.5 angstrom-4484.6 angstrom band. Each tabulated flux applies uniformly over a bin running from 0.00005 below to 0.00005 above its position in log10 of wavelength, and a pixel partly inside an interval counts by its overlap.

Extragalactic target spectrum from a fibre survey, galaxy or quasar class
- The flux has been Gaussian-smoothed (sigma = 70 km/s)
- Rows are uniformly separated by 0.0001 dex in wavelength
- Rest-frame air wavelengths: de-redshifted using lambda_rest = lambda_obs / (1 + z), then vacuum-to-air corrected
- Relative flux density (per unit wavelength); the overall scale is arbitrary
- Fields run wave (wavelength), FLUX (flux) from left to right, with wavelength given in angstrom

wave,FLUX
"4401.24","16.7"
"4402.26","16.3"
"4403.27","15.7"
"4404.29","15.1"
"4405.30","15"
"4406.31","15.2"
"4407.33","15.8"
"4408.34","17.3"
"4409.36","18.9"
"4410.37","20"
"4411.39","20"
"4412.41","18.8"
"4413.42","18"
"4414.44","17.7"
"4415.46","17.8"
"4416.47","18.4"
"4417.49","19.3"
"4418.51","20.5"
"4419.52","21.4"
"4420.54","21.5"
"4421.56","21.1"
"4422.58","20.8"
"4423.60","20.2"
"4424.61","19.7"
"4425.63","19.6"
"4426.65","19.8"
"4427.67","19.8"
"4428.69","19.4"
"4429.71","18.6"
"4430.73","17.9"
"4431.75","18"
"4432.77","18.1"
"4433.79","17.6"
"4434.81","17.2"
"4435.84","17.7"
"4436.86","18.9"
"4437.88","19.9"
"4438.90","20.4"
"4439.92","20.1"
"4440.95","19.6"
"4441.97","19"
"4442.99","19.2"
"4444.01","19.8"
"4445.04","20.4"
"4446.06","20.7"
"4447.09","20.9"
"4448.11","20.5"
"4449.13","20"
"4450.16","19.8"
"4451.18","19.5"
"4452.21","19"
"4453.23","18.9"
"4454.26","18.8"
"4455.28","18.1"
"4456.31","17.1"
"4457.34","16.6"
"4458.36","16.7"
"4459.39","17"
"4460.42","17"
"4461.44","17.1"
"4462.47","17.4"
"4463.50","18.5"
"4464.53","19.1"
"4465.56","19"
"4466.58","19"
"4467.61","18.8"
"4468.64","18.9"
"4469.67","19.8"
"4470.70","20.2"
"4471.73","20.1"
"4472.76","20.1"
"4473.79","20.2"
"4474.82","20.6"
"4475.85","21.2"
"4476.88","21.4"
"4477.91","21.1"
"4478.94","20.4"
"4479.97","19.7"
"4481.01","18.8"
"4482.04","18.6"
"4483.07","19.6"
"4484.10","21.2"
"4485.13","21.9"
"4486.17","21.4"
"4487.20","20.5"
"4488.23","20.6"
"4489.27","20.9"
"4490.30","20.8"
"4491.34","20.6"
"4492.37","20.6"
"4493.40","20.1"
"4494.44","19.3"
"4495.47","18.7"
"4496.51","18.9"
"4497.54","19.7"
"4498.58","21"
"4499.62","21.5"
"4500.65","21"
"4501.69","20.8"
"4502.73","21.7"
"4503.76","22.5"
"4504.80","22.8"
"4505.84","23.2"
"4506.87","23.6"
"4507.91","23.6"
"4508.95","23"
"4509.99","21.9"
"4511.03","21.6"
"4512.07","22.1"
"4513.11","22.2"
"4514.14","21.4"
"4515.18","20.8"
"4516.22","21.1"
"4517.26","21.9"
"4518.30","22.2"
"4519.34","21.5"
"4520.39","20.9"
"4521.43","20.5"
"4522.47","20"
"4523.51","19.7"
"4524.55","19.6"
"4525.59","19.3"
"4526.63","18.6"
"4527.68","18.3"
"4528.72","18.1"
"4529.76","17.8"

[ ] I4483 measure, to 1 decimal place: -0.1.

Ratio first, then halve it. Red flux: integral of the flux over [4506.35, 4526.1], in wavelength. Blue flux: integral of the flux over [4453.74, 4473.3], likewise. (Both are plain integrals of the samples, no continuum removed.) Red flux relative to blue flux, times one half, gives 0.59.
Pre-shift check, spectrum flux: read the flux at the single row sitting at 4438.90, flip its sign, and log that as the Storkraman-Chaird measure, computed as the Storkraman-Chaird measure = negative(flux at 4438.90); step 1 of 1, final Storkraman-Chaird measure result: -20.4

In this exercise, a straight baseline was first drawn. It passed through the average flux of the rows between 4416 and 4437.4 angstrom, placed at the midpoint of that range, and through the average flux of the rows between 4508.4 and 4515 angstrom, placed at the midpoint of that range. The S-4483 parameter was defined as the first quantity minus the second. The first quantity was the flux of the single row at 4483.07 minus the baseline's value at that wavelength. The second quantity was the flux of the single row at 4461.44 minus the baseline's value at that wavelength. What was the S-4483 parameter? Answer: 1.8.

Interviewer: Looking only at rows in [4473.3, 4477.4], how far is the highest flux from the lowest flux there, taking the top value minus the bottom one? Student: 1.2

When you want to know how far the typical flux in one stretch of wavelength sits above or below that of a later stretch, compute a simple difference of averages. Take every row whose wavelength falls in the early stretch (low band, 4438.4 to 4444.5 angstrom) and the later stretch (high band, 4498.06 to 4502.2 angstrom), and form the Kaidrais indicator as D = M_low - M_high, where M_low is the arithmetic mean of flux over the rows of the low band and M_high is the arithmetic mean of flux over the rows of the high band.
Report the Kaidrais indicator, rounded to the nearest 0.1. -1.4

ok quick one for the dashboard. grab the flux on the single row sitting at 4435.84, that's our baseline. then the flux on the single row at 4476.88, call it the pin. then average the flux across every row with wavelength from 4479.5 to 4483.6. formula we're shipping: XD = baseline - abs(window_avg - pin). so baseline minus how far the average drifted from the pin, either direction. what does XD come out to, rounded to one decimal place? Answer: 15.5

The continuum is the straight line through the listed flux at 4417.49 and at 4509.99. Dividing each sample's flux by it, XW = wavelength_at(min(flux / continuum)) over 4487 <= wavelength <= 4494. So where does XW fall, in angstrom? 4493.40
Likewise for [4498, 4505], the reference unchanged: 4501.69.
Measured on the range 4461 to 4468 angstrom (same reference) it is 4461.44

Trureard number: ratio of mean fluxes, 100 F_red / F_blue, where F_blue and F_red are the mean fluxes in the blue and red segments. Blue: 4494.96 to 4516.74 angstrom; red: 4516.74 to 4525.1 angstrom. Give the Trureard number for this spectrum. 96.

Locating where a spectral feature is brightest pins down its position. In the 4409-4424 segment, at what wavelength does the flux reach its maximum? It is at 4420.54 angstrom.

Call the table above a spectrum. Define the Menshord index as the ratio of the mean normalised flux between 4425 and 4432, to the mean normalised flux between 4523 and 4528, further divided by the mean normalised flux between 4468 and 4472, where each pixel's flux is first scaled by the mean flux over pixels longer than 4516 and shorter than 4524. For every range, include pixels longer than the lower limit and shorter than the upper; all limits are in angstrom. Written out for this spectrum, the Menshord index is 1.06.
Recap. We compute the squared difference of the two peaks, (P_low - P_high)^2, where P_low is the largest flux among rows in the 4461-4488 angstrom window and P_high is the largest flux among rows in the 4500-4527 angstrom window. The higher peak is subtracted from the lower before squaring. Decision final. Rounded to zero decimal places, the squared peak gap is 3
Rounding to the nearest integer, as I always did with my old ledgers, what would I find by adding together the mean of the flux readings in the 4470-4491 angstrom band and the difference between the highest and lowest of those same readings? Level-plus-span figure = 24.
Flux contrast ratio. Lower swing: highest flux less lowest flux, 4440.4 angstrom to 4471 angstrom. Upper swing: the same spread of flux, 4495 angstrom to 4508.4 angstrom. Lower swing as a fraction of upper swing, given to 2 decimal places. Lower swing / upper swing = 0.88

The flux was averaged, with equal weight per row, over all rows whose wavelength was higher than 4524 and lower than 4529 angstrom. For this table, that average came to 18.8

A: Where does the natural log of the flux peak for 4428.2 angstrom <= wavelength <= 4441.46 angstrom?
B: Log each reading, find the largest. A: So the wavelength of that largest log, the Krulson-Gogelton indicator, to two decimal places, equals 4438.90 angstrom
